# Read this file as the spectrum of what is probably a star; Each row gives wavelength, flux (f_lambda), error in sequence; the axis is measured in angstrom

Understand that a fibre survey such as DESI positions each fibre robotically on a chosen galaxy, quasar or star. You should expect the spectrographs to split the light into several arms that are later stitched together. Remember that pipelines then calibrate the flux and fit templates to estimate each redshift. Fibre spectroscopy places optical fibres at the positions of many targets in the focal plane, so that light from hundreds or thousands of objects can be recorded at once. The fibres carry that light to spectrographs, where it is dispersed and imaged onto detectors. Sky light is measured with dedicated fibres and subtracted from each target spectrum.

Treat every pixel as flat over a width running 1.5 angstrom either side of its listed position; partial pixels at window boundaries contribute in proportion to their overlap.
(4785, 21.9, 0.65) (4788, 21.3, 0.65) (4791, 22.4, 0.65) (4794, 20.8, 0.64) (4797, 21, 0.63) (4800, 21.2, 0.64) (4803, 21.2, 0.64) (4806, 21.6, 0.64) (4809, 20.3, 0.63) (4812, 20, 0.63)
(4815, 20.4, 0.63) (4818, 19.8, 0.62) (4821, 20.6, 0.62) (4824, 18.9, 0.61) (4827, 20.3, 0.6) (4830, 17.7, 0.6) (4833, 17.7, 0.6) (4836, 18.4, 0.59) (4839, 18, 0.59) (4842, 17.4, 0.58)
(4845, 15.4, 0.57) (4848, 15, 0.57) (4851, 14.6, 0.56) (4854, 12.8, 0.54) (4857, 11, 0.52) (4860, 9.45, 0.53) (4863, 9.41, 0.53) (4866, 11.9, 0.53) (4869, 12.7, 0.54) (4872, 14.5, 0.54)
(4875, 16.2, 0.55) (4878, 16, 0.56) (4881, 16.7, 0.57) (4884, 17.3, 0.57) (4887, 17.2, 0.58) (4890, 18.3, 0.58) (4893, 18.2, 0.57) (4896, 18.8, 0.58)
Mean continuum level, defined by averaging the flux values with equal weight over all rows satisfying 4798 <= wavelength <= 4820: 21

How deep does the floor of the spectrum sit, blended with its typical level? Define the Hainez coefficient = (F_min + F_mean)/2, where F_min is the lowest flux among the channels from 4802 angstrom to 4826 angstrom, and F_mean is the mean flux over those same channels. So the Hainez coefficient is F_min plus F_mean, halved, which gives 20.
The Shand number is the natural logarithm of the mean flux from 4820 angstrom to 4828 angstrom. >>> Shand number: 2.99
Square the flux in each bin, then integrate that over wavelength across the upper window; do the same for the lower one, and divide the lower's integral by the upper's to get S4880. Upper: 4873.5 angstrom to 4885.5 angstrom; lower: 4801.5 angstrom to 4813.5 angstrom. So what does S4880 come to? 1.58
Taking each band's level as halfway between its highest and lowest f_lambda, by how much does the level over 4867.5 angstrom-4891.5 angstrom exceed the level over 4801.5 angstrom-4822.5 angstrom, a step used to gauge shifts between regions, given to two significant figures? -5.2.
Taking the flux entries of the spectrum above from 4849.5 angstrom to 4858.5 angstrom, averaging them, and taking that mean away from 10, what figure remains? -2.8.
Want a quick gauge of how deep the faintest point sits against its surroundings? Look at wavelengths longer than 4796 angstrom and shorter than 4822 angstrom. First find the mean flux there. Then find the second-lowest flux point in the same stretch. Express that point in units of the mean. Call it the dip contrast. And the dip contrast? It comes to 0.967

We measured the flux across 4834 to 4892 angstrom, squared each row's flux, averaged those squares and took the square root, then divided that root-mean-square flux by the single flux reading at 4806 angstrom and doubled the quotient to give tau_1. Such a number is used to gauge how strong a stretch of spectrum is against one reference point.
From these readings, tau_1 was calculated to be 1.40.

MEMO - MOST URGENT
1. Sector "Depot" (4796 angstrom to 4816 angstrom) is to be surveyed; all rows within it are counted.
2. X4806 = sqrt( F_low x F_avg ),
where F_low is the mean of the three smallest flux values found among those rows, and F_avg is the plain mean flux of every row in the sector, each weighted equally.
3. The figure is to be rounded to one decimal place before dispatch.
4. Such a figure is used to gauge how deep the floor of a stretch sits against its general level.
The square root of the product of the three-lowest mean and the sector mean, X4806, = 20.5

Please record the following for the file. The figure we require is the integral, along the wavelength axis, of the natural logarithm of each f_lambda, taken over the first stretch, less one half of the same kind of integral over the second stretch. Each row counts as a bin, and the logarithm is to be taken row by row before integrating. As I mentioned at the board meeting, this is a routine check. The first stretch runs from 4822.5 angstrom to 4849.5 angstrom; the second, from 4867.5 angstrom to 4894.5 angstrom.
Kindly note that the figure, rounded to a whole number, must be 40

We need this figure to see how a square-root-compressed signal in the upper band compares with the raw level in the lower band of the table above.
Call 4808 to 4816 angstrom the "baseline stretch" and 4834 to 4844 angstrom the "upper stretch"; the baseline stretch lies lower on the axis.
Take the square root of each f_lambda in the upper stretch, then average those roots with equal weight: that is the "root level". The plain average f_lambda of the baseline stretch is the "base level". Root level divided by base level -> 0.209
